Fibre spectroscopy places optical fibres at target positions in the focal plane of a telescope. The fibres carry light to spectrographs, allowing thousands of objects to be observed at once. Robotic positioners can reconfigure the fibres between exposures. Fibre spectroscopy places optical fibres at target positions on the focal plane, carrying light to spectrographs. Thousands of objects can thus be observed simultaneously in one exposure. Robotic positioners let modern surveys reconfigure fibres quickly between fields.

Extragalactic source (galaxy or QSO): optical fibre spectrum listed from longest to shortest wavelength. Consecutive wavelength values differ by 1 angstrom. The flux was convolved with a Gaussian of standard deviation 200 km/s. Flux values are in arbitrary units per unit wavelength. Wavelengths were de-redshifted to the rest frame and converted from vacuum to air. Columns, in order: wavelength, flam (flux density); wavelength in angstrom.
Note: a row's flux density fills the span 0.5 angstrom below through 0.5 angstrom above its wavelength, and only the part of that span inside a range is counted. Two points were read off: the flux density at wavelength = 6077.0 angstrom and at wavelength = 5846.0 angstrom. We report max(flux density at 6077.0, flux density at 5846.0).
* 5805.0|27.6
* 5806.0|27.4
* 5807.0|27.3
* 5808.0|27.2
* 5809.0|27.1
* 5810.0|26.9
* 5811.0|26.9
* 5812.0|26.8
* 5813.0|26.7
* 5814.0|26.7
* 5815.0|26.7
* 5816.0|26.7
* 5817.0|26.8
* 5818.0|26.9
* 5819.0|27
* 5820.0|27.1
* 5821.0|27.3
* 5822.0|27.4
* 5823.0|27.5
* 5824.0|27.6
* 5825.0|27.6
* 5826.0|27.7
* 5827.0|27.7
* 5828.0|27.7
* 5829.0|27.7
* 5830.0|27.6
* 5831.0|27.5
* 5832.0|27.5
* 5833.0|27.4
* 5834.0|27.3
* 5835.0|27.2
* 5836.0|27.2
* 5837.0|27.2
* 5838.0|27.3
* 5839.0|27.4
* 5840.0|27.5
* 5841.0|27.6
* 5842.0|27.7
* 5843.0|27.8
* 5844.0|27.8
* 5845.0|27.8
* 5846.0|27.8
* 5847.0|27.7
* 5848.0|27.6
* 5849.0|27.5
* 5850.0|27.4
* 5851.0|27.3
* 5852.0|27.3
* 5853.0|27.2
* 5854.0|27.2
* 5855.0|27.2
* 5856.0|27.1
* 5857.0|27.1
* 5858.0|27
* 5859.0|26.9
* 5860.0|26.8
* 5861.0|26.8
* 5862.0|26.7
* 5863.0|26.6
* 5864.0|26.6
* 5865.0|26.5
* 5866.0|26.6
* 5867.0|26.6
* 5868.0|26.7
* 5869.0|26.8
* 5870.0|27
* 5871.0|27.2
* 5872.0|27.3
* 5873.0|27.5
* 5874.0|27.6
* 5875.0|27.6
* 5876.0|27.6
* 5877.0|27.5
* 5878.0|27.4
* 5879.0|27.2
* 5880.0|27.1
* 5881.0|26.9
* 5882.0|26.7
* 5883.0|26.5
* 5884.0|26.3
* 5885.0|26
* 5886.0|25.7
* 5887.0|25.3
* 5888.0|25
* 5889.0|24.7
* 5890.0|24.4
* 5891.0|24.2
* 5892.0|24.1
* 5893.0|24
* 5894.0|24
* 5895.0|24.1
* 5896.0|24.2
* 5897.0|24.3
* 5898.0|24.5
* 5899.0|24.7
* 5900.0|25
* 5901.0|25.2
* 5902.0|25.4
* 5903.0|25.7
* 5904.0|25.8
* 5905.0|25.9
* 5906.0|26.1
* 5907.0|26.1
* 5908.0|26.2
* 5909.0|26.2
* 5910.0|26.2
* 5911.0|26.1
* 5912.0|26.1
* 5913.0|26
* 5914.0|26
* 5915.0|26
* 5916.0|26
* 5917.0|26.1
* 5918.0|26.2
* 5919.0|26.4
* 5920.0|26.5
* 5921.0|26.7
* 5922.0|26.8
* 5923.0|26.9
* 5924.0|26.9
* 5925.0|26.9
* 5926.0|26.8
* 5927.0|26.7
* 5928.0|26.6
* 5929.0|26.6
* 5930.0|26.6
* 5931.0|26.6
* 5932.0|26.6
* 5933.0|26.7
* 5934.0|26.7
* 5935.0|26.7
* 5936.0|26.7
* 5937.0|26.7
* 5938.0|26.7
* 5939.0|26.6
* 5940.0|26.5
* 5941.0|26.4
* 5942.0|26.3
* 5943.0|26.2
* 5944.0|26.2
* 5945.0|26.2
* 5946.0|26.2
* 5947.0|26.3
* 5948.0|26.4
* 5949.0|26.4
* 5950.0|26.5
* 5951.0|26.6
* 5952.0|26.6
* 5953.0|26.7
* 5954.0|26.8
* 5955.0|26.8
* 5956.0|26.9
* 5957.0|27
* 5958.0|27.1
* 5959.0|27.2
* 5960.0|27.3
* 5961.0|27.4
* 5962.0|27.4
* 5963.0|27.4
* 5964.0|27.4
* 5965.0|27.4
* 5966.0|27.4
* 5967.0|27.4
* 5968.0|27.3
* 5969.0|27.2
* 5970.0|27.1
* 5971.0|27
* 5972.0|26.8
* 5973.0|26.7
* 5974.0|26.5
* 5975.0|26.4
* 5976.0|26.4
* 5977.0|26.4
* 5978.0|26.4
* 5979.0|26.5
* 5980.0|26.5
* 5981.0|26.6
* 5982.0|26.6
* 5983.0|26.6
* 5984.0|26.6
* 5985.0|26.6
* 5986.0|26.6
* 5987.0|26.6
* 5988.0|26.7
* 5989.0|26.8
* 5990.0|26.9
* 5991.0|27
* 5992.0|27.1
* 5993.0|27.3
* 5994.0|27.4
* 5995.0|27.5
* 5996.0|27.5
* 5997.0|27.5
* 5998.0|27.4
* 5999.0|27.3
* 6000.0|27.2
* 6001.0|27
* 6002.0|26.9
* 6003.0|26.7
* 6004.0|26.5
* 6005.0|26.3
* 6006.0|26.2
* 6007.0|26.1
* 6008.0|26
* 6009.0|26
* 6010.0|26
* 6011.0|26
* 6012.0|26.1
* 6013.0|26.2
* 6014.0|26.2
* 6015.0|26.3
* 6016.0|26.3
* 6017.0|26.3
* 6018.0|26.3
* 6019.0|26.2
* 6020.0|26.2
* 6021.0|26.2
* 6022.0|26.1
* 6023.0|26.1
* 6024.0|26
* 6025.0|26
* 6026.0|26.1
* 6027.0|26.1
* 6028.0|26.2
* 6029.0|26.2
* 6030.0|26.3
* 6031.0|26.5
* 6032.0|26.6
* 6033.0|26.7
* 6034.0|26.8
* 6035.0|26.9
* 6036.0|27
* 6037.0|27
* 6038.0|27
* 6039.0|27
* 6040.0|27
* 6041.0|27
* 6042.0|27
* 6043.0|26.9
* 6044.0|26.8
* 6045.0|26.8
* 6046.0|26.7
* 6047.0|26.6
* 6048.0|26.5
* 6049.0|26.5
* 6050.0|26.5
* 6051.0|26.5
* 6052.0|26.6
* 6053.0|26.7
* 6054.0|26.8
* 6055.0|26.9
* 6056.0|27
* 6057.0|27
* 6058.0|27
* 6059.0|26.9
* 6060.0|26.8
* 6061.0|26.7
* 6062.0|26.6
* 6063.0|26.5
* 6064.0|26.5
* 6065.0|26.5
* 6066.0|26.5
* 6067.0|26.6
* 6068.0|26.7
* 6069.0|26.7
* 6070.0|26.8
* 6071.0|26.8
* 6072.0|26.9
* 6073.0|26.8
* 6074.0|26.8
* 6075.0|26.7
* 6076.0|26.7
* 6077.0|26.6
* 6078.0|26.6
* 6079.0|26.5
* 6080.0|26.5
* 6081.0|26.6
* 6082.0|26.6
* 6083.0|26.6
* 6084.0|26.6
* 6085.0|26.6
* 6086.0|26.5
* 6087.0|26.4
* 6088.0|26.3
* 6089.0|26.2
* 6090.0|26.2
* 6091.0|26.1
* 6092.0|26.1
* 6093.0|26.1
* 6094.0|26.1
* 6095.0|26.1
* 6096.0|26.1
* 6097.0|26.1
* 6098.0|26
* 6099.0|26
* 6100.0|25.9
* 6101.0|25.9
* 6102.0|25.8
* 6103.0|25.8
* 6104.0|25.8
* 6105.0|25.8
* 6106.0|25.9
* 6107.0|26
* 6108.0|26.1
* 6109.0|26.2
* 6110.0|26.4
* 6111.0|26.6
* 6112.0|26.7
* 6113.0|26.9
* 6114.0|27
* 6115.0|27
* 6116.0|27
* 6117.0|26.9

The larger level 27.8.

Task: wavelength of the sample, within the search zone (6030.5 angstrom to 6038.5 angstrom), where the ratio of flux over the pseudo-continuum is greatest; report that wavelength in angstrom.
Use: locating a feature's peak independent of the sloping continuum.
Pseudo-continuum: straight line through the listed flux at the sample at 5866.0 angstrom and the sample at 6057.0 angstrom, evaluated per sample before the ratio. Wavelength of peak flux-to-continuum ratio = 6036.0 angstrom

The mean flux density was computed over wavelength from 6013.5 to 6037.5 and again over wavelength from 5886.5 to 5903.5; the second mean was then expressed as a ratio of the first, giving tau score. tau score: 0.93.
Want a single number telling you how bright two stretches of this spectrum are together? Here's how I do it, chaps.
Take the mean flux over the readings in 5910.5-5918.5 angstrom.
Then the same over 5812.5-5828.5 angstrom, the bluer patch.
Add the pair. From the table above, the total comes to 53.26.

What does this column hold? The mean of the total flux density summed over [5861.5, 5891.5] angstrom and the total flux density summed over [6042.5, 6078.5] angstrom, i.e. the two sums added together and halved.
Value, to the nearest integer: 879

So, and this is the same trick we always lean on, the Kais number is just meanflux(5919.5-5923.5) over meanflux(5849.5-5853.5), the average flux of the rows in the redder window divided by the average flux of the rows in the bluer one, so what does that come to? 0.98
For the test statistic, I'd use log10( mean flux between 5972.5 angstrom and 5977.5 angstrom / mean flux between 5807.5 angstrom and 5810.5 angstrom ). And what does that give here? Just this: -0.010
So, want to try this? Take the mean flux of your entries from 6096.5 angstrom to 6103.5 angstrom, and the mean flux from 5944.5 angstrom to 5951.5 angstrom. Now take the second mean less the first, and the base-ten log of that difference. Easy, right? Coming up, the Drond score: -0.35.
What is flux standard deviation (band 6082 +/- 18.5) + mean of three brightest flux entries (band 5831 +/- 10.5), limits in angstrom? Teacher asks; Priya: 28.0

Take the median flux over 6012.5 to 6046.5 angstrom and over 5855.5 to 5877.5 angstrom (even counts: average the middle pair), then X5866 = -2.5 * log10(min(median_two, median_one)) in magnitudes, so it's -3.550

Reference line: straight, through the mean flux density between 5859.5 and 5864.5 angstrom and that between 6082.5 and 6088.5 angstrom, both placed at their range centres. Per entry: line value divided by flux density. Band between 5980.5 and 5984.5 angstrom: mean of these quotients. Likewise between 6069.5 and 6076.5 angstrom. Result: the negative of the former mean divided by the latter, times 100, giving -101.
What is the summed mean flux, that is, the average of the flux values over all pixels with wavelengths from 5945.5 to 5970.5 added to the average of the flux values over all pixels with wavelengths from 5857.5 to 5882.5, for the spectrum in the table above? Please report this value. 54.0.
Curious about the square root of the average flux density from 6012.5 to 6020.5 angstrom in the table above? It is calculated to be 5.12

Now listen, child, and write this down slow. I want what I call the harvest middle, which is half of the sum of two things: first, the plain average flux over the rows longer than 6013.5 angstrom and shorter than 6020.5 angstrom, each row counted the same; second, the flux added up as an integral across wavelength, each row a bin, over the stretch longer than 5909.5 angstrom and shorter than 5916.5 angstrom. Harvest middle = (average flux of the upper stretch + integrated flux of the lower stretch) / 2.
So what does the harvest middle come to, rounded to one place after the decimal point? 104.3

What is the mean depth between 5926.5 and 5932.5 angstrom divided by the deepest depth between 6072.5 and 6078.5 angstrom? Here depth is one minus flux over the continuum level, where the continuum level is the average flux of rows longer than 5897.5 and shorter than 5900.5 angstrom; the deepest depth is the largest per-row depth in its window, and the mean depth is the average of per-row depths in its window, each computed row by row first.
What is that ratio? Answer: 1.0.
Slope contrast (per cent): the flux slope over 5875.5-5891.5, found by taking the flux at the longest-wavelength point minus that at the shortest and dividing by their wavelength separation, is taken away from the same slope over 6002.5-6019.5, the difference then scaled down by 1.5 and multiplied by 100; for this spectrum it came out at 13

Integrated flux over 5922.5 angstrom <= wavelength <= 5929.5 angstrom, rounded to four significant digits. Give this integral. 187.4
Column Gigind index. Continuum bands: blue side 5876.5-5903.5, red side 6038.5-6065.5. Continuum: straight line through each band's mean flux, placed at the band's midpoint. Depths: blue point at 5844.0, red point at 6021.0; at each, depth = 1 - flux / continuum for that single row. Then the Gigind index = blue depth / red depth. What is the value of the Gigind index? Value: -9.9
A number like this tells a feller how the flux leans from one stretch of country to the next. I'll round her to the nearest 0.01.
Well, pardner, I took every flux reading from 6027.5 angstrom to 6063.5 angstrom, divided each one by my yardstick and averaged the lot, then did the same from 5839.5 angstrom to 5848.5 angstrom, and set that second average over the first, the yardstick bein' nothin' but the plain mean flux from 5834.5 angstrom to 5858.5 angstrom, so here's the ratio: 1.04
